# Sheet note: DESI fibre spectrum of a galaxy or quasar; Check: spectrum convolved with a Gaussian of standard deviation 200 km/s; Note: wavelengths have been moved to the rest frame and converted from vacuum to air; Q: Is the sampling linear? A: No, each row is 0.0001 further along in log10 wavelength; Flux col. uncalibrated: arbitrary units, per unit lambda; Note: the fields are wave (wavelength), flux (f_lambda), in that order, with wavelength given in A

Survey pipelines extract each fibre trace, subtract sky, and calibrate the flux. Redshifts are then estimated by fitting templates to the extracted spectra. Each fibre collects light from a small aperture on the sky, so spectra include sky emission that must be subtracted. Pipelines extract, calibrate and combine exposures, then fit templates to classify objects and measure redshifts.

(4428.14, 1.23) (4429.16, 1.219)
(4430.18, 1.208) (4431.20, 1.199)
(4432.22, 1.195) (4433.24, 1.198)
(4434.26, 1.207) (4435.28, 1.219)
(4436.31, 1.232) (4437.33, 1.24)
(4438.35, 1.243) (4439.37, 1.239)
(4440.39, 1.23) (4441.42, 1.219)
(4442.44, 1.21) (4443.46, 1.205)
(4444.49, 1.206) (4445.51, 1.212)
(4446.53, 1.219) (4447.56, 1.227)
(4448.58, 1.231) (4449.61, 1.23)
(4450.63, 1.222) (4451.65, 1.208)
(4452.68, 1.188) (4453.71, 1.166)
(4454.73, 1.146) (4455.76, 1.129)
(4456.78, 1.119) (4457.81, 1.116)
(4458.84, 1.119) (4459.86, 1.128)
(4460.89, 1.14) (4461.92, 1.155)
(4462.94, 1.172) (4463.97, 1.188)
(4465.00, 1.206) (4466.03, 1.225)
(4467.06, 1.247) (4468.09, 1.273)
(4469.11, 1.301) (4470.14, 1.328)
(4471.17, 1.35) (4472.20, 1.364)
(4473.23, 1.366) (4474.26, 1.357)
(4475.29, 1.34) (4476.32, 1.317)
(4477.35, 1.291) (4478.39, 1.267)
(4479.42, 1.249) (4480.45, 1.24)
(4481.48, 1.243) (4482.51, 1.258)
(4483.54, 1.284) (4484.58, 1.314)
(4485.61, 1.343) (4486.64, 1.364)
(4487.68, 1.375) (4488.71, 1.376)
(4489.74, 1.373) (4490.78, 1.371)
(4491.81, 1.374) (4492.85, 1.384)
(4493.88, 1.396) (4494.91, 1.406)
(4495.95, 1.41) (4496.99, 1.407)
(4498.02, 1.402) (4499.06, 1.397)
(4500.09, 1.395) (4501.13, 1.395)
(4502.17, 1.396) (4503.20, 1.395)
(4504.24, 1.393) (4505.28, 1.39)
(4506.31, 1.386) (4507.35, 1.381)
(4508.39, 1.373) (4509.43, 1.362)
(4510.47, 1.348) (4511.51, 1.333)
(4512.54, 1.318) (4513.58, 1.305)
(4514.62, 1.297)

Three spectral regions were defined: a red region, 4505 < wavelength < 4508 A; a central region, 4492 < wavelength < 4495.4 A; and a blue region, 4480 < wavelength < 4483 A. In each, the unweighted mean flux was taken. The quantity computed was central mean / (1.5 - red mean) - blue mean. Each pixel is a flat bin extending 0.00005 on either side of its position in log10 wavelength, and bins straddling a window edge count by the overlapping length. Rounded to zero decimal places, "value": 11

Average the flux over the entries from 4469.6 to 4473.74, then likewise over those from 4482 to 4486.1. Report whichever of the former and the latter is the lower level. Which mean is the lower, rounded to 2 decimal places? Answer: 1.30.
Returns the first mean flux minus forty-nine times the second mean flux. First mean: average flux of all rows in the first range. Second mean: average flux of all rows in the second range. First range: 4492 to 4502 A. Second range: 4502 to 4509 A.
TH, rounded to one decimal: -66.6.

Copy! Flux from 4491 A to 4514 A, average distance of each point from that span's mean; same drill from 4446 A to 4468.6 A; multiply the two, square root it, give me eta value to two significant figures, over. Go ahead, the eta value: 0.030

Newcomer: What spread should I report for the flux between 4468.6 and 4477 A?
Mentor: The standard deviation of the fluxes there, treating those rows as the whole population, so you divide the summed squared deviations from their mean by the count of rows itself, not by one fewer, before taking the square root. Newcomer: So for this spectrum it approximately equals 0.022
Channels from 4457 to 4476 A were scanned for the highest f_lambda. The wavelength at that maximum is 4473.23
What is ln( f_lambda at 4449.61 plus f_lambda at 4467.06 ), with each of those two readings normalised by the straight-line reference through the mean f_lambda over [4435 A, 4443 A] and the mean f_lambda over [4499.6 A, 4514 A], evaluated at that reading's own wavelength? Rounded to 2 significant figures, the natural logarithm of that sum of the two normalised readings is 0.67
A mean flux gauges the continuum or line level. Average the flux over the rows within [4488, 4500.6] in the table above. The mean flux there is 1.39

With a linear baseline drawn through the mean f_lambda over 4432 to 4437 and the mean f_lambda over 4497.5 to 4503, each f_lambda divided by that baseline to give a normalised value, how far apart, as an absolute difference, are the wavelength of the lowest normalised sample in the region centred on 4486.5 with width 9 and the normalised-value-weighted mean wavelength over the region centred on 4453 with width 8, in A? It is 29.4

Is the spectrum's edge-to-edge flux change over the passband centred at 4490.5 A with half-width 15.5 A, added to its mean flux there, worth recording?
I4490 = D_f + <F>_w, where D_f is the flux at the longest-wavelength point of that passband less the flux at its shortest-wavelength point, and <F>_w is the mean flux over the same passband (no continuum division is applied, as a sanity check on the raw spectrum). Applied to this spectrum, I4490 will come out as 1.40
